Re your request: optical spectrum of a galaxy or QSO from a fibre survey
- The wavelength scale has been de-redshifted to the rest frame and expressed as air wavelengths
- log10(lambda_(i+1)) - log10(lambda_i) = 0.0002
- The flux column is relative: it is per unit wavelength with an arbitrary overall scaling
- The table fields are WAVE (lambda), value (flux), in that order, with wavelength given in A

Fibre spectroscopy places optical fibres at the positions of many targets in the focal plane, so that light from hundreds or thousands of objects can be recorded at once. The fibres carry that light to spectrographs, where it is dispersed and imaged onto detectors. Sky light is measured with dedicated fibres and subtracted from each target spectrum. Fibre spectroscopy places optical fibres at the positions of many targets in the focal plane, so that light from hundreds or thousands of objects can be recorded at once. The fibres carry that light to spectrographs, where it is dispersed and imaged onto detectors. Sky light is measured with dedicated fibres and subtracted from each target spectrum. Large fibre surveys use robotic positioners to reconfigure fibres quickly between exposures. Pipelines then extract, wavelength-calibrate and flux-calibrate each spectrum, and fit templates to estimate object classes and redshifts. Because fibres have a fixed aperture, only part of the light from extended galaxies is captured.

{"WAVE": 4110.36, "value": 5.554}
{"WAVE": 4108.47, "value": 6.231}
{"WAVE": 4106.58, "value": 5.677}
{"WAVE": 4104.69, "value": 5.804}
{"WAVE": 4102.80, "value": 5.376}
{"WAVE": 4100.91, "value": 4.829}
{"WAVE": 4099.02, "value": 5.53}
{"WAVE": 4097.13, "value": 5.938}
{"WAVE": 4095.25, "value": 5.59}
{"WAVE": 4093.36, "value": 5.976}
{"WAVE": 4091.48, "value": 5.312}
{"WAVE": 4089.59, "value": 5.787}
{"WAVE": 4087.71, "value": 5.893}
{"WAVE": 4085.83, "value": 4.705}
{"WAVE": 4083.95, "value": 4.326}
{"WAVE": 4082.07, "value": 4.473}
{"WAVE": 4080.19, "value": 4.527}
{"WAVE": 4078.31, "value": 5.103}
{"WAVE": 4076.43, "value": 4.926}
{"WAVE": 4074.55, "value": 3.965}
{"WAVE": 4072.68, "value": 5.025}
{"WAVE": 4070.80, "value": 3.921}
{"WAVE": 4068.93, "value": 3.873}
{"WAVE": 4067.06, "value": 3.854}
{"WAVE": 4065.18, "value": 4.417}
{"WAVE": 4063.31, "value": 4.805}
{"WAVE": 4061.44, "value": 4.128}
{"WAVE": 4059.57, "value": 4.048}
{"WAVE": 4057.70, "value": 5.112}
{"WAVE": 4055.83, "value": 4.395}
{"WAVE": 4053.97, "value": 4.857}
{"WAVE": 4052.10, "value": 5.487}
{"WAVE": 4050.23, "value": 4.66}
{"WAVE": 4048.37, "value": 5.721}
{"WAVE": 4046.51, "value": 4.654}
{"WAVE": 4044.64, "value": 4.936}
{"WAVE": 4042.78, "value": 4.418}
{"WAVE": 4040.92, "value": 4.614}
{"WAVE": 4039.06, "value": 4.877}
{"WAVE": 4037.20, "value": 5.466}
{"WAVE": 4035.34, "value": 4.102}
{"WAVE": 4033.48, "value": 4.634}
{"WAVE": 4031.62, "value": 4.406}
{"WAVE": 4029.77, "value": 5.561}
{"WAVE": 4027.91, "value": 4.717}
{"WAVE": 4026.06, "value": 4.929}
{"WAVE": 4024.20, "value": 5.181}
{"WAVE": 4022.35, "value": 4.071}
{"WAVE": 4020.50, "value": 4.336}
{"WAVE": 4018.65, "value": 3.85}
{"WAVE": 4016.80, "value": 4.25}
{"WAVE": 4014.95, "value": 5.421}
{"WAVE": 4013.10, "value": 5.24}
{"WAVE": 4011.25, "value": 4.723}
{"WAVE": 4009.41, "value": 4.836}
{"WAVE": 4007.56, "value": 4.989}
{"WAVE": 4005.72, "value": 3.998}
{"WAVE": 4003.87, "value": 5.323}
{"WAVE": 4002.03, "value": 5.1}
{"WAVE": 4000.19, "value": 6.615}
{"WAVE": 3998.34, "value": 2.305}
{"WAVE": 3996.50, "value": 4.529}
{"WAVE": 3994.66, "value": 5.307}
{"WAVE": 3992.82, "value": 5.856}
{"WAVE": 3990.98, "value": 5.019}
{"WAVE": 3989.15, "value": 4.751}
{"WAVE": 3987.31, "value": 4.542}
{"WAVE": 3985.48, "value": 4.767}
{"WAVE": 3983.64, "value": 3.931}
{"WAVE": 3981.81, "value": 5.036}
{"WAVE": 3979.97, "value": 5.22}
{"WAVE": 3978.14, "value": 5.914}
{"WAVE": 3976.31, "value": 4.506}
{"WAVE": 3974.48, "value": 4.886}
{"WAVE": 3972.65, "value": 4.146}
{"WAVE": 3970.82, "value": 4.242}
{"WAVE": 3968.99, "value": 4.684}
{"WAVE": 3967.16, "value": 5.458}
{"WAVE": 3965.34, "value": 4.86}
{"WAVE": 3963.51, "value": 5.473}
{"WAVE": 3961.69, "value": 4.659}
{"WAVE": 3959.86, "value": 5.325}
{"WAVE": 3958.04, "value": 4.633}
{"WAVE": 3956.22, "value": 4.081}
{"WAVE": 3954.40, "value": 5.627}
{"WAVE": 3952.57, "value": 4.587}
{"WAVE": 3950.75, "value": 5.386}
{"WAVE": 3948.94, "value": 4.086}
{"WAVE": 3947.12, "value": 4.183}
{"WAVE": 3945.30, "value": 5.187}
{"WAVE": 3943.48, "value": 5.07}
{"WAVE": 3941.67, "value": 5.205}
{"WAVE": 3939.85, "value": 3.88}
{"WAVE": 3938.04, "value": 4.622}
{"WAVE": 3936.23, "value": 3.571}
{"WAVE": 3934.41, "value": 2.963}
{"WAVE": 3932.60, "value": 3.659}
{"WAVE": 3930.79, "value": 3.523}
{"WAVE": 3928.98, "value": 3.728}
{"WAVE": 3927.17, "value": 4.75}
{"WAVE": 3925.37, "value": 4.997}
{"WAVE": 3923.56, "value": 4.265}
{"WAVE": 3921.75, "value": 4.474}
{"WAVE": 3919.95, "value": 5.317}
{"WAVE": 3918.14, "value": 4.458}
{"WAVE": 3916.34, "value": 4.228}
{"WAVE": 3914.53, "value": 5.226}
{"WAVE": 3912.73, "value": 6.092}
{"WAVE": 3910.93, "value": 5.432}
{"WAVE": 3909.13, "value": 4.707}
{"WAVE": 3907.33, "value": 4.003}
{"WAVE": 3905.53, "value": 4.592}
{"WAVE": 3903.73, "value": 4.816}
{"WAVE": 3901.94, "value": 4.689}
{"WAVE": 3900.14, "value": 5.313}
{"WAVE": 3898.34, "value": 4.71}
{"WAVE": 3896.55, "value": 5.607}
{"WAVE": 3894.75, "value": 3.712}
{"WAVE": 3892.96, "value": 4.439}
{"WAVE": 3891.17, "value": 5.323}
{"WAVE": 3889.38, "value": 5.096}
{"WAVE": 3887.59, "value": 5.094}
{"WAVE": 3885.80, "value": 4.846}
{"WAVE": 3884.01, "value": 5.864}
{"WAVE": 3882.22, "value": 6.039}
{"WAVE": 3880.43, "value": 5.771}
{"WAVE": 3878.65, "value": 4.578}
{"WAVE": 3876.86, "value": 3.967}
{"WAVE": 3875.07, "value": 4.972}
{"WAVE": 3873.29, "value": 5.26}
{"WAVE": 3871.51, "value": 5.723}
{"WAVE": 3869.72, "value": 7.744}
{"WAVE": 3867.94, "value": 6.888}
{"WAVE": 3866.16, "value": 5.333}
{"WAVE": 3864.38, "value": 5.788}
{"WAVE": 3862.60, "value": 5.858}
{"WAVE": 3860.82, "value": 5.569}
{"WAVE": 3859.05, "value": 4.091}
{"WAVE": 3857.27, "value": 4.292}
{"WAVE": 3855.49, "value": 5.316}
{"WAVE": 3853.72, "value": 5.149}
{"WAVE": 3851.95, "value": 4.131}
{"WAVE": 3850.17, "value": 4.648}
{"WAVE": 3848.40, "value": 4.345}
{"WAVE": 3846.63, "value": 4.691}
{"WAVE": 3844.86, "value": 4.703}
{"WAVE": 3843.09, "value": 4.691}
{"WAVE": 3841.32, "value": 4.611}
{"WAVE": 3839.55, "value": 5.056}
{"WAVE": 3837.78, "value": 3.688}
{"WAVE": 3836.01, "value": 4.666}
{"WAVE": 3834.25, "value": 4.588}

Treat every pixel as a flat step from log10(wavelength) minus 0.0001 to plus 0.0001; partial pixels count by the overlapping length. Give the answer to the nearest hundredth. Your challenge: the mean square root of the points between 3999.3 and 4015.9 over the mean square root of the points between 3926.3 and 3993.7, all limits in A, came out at 1.05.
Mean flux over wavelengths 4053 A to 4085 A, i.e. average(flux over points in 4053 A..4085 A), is 4.46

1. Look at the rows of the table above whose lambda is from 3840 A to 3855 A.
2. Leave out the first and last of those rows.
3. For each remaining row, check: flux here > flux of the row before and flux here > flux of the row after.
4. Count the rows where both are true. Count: 2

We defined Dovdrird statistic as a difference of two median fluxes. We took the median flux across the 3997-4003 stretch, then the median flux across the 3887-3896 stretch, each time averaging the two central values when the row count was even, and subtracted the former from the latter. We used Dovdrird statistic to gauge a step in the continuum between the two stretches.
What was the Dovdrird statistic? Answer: 0.0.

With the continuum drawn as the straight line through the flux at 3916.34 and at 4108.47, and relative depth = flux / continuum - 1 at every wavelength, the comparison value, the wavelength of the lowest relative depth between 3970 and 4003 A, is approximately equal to 3998.34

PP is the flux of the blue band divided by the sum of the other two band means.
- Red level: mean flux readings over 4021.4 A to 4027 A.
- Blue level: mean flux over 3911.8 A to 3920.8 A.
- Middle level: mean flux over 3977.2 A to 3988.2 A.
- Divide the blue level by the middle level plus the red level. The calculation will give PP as 0.53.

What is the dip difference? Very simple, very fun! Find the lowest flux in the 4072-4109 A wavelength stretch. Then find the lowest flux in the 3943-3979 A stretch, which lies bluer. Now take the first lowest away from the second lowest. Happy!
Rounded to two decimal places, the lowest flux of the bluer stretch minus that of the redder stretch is 0.12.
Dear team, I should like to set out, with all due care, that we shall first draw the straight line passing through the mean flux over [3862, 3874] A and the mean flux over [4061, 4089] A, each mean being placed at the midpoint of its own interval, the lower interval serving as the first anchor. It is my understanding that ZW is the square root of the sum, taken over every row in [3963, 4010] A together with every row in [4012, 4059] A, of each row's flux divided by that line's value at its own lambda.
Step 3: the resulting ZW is 7.0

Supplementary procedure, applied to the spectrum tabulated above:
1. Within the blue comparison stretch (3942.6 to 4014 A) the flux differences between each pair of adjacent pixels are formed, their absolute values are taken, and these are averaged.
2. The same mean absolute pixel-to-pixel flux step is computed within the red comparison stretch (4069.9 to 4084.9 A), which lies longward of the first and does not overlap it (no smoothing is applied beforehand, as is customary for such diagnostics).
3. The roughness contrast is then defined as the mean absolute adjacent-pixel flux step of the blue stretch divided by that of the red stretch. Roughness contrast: 1.4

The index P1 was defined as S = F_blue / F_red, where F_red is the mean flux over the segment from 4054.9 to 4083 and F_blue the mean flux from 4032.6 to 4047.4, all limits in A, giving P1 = 1.06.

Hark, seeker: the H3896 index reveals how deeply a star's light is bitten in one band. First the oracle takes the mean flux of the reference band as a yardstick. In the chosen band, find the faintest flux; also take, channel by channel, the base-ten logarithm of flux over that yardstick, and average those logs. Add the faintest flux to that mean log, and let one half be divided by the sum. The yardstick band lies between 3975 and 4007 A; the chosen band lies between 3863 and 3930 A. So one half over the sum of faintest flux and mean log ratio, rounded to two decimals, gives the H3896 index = 0.13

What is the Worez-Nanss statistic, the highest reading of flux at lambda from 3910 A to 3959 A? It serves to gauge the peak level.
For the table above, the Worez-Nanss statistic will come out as 6.092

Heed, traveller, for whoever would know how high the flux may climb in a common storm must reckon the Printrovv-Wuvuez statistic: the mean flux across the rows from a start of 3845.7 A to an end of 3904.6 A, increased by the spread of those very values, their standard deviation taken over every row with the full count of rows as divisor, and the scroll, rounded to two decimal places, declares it 5.96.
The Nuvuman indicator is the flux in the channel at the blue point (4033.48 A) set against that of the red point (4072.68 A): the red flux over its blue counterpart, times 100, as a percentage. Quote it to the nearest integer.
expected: 108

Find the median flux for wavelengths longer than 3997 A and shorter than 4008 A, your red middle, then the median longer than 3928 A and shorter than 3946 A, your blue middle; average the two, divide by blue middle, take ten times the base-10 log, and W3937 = 0.66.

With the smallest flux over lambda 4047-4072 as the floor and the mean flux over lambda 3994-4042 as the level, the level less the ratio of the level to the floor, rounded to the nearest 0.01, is 3.51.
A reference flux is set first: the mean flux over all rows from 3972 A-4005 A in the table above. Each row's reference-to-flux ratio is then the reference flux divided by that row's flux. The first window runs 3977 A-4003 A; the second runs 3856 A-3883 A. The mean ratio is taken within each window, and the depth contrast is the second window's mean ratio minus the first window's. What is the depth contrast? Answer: -0.127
